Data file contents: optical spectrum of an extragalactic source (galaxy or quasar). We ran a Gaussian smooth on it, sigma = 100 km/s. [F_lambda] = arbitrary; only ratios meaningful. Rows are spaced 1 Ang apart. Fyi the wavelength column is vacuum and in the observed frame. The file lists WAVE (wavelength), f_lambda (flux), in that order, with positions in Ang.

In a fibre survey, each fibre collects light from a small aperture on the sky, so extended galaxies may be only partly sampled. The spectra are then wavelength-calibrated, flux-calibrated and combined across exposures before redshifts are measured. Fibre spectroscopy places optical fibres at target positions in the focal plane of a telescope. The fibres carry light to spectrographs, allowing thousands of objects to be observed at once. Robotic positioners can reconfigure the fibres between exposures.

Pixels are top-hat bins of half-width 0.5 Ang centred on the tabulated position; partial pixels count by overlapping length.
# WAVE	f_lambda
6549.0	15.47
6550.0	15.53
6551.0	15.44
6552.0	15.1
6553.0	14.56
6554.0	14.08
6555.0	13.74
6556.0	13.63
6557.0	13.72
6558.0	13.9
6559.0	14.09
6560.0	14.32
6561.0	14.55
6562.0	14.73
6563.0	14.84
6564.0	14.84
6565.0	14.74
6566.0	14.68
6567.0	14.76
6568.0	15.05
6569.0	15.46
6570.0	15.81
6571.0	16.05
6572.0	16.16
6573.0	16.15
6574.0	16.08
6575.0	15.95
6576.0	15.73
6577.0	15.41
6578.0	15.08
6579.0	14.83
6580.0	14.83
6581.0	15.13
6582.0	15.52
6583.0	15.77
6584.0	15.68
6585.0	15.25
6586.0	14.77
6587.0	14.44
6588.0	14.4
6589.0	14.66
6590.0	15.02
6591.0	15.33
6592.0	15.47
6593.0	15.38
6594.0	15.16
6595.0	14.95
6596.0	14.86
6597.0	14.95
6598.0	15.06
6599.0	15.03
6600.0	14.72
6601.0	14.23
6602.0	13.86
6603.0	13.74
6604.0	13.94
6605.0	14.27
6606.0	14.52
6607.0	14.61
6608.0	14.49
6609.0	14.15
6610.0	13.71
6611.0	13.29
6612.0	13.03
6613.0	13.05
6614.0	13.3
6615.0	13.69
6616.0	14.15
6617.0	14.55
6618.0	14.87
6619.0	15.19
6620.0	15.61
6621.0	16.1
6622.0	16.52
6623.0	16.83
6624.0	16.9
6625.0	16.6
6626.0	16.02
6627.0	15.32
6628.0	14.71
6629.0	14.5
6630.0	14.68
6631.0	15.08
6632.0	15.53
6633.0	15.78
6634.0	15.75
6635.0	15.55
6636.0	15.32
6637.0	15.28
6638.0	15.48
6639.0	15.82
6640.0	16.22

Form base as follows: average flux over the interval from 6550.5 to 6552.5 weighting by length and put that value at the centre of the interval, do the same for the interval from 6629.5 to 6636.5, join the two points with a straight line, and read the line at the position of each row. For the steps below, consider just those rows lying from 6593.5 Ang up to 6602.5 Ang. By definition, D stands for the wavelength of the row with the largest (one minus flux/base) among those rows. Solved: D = 6602.0 Ang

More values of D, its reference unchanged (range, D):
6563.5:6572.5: 6566.0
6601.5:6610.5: 6610.0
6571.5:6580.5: 6580.0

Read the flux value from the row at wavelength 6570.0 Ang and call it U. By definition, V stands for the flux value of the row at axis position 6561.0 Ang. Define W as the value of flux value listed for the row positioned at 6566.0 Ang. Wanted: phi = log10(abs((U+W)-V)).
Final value 1.20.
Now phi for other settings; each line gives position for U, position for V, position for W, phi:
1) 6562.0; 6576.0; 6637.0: 1.15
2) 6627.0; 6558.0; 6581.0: 1.22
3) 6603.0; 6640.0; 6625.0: 1.15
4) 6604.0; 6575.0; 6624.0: 1.17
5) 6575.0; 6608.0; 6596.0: 1.21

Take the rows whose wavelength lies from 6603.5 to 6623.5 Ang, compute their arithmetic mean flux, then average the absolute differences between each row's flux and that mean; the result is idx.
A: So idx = 0.84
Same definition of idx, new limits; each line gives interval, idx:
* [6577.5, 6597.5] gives 0.30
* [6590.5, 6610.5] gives 0.47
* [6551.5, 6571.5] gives 0.51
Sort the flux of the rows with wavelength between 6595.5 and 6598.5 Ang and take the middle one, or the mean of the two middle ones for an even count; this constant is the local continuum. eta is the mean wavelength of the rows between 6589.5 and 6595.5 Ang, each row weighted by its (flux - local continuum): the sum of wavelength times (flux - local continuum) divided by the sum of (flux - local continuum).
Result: 6592.2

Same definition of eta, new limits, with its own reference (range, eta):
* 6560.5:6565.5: 6562.5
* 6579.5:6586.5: 6583.1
